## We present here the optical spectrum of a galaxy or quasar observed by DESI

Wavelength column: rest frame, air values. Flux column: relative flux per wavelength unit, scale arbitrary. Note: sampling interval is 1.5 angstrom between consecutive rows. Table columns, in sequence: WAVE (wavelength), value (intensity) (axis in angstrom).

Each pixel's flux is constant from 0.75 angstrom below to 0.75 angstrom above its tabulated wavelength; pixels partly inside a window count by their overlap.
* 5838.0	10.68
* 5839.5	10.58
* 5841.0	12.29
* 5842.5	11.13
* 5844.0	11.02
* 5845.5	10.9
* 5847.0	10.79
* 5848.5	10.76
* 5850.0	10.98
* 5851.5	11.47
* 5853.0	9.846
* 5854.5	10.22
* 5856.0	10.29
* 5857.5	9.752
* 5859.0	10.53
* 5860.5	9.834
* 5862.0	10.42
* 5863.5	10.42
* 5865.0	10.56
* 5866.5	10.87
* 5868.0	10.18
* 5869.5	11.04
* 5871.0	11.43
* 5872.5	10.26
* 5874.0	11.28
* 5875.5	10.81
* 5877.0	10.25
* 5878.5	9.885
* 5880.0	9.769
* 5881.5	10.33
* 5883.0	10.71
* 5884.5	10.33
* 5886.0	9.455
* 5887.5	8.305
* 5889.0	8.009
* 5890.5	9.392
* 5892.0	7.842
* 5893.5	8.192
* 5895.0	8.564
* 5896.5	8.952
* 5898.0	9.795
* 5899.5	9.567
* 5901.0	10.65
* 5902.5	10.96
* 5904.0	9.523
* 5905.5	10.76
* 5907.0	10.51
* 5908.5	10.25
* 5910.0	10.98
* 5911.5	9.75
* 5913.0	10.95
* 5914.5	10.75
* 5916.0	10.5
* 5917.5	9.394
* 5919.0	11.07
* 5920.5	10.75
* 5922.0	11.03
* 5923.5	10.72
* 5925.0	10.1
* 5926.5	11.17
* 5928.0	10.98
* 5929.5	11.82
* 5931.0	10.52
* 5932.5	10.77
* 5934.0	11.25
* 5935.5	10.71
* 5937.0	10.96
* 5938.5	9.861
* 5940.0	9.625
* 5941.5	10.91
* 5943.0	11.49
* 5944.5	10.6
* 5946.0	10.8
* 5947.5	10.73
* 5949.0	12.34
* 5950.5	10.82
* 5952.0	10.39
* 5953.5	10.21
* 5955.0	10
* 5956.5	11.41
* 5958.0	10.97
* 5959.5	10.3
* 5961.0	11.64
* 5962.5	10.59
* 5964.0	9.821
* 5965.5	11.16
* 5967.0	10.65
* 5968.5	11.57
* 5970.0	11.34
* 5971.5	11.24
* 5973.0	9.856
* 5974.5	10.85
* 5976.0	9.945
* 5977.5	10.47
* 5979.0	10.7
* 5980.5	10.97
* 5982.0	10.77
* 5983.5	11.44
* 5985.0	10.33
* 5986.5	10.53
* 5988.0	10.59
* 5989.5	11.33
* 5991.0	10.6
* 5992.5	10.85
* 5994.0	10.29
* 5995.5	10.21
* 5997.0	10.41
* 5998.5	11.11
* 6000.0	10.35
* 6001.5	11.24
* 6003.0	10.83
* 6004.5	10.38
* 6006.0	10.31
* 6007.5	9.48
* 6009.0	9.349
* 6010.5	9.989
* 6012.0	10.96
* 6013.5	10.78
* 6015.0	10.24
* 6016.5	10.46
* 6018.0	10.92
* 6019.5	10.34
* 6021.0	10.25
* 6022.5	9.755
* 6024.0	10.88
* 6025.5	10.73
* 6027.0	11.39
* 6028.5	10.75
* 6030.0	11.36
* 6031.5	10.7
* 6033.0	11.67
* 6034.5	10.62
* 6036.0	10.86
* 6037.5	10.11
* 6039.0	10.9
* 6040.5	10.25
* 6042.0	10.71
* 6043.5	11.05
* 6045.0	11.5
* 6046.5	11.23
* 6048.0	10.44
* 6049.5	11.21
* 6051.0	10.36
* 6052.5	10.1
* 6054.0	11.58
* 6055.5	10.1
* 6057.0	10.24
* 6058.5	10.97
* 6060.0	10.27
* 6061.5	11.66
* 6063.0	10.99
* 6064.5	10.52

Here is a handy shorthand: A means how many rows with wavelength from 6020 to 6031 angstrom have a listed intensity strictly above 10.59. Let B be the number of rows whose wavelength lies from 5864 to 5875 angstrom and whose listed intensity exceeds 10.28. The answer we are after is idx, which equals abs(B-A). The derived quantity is 0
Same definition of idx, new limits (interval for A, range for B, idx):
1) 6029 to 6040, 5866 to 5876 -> 1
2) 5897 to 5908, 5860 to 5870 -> 2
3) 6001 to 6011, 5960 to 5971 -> 4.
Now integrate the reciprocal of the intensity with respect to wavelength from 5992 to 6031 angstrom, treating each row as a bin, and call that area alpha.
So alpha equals 3.7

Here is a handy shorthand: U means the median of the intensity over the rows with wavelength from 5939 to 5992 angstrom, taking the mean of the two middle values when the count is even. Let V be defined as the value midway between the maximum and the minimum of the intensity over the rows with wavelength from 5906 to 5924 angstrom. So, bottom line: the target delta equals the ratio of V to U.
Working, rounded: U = 10.7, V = 10.2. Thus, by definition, 0.95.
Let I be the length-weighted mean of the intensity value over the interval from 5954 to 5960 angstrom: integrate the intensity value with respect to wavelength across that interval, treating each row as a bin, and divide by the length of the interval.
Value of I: 10.67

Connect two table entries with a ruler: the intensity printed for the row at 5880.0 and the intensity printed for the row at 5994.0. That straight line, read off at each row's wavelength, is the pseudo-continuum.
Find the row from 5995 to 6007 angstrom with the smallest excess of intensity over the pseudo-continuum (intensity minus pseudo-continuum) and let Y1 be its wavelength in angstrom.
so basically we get 5995.5 angstrom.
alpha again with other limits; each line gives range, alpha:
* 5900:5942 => 4.0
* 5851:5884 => 3.2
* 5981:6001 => 1.9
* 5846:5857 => 1.0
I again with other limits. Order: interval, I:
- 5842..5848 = 10.94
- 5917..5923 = 10.62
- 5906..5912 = 10.41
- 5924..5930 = 10.97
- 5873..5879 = 10.57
